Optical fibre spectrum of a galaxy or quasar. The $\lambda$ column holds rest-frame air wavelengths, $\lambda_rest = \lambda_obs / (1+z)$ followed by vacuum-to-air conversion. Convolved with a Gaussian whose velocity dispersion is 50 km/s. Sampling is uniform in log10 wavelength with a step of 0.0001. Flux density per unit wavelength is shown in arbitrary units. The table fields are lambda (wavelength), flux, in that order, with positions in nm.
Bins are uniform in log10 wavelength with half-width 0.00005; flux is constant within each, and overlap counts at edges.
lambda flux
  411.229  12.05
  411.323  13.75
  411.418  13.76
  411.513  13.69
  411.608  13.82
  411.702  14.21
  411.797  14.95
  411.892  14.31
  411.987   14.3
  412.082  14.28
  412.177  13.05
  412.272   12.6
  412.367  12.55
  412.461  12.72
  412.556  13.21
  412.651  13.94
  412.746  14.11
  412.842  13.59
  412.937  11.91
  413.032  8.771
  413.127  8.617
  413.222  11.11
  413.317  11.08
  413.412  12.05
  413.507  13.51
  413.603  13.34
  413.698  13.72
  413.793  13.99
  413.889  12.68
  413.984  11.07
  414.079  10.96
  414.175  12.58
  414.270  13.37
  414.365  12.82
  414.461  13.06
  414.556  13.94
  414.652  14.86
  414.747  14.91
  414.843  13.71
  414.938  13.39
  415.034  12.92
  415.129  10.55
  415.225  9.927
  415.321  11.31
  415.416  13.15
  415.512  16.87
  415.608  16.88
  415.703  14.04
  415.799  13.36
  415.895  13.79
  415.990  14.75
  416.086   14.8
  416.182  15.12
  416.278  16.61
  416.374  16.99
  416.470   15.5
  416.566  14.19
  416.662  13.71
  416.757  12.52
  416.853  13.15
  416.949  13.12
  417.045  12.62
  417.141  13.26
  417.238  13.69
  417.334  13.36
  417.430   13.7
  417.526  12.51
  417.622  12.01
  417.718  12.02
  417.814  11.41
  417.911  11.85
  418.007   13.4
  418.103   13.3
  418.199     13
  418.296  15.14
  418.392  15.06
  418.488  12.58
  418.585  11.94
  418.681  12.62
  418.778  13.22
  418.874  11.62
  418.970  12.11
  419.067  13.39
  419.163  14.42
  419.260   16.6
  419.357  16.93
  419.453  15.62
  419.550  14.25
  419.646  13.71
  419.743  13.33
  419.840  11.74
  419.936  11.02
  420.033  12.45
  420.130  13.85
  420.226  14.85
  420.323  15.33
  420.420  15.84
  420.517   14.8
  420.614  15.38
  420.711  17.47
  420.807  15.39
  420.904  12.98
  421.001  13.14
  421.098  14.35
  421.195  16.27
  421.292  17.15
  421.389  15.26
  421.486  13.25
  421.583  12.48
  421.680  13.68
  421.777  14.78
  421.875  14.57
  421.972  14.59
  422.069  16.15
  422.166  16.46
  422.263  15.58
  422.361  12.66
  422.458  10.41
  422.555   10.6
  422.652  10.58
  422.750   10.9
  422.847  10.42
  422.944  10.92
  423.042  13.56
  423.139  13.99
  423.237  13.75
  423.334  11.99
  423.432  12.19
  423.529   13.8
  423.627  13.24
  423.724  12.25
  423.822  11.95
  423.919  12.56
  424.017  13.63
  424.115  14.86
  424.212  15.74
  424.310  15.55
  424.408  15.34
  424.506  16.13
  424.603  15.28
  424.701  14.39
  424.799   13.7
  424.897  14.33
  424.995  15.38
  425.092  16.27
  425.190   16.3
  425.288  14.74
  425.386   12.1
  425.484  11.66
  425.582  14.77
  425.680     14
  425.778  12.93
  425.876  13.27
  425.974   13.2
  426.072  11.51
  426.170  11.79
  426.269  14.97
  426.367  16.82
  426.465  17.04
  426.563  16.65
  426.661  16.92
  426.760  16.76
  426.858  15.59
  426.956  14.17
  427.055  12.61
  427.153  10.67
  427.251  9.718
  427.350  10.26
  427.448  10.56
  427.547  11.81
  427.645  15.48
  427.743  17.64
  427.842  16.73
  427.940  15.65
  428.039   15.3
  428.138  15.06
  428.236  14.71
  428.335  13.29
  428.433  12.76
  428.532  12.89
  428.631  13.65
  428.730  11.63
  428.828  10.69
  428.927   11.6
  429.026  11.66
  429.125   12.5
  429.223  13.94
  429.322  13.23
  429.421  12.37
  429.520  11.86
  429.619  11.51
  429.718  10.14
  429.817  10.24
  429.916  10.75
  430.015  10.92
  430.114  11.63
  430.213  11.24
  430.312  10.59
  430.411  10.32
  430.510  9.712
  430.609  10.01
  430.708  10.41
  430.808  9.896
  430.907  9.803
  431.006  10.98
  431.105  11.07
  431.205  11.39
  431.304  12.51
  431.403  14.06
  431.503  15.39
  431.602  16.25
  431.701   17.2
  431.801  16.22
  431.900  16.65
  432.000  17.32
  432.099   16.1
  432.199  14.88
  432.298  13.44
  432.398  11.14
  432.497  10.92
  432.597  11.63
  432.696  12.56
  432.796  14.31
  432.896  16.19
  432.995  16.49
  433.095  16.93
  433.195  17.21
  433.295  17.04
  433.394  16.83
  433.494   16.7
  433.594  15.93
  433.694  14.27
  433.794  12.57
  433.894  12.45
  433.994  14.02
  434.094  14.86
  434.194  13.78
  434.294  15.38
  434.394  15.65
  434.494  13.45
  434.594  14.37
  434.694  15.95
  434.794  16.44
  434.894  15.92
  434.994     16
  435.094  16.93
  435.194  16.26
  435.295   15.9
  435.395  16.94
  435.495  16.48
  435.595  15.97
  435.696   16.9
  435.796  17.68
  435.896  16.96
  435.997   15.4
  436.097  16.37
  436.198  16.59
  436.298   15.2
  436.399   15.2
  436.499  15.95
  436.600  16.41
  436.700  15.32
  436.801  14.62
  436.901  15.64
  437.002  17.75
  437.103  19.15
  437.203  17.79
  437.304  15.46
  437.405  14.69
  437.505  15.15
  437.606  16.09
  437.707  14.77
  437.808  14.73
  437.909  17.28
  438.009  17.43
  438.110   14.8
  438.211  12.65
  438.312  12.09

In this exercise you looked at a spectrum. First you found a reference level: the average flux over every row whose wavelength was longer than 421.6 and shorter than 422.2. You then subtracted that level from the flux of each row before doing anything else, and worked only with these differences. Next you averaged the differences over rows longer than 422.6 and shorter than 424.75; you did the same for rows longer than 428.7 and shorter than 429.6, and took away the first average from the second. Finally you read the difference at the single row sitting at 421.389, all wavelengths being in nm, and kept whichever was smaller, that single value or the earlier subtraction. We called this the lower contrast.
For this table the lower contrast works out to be -1.2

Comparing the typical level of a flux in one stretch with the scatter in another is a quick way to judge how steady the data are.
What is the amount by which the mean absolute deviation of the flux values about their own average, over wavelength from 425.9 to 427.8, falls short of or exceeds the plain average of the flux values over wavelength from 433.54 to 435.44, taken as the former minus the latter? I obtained -12.7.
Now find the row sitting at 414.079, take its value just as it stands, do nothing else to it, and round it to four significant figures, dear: 10.96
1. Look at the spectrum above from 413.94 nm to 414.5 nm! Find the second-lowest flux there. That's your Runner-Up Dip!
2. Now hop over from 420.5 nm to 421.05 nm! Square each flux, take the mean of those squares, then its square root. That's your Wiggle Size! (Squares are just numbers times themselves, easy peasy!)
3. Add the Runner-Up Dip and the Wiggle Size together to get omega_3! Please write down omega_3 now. 26.0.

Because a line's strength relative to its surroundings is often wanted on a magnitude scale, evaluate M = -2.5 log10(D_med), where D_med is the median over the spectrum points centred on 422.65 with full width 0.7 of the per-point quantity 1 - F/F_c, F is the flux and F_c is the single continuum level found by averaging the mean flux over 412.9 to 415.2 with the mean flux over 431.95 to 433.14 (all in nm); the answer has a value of 1.7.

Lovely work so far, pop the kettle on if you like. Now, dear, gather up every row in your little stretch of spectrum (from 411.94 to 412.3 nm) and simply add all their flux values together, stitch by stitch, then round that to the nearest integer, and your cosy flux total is 54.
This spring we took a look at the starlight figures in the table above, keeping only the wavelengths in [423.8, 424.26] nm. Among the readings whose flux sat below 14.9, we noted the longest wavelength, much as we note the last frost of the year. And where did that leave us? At 424.115 nm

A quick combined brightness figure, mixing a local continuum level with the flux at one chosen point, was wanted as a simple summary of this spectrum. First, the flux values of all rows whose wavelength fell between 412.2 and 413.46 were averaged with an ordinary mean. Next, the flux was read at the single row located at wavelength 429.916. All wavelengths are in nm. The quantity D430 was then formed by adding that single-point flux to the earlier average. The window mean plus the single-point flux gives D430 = 23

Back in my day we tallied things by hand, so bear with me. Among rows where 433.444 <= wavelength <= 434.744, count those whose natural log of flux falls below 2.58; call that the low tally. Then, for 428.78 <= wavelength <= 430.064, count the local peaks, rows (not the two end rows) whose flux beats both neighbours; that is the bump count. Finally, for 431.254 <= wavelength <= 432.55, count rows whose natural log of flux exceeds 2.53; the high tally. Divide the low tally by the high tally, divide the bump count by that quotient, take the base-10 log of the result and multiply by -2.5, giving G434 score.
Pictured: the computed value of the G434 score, -1.7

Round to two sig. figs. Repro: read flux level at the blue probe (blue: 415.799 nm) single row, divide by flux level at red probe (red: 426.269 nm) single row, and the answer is 0.89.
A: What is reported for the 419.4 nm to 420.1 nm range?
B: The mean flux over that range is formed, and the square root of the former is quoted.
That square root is 3.63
